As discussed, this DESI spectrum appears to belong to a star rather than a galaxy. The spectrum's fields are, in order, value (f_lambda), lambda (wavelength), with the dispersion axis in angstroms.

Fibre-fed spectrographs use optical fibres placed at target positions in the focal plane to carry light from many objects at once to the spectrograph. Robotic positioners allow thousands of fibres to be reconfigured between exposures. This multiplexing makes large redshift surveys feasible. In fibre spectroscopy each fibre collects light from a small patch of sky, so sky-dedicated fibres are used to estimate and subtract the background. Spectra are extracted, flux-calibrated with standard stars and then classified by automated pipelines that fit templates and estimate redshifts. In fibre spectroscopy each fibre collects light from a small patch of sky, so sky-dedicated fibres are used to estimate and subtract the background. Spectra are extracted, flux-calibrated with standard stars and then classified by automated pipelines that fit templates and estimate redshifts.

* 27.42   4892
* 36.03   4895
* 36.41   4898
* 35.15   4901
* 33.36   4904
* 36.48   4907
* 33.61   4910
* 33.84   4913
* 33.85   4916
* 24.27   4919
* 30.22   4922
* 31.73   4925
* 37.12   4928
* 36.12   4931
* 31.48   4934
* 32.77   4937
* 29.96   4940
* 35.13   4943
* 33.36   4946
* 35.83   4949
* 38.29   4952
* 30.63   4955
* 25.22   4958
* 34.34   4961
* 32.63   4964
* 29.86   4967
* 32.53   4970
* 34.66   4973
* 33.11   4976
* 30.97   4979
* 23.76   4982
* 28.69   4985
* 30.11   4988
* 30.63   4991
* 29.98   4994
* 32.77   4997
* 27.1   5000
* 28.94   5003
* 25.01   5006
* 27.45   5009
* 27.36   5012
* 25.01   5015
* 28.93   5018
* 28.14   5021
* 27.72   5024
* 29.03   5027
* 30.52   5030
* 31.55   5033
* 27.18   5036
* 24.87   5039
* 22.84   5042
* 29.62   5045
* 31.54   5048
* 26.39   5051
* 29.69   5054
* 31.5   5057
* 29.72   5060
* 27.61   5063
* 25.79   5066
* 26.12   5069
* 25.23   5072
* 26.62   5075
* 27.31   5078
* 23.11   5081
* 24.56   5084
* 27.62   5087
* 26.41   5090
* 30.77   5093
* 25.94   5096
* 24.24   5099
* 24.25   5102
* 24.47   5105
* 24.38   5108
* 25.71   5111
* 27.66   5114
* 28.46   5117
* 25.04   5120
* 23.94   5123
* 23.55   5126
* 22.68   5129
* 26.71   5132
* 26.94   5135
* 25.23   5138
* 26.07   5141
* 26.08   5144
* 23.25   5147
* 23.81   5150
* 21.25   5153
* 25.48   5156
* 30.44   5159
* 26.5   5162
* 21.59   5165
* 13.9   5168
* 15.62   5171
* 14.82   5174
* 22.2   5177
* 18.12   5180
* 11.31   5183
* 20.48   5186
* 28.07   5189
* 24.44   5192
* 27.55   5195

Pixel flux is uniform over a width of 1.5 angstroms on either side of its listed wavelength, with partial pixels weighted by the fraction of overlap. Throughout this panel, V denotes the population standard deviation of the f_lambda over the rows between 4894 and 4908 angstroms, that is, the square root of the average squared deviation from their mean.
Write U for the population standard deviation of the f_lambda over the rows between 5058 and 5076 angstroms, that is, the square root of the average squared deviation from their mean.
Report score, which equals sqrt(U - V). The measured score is 0.56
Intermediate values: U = 1.5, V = 1.16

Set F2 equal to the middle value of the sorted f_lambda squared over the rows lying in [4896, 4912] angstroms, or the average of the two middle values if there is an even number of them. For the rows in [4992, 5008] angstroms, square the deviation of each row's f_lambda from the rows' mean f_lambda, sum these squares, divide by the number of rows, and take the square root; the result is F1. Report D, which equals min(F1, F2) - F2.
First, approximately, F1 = 2.62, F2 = 1236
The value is -1233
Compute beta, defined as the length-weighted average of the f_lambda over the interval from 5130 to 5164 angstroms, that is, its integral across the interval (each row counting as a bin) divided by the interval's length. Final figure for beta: 25.5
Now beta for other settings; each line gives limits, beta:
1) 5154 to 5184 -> 20.2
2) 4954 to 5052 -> 29.1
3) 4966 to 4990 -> 30.5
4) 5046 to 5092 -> 27.3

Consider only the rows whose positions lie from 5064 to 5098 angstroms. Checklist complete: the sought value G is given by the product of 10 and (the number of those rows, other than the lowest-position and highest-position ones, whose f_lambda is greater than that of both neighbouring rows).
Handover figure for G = 40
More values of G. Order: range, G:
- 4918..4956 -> 40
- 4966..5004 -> 30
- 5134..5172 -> 30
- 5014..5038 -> 20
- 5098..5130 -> 20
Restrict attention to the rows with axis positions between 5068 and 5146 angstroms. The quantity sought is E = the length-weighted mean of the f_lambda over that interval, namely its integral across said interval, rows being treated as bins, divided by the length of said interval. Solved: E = 26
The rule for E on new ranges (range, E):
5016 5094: 28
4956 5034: 29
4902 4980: 33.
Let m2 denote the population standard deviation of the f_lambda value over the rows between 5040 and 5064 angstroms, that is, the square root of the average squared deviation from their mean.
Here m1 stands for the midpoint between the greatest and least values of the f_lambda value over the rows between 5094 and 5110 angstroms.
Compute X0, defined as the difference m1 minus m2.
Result 22.4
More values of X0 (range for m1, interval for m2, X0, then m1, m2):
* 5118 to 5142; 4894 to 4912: 23.5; 24.8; 1.3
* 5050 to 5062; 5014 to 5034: 27.0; 28.9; 1.9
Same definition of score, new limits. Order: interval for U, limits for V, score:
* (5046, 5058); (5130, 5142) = 1.20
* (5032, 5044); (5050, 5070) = 1.10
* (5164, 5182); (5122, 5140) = 1.28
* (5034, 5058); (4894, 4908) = 1.34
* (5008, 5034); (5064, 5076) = 1.14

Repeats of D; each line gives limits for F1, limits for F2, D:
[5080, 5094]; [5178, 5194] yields -417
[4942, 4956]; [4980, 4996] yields -896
